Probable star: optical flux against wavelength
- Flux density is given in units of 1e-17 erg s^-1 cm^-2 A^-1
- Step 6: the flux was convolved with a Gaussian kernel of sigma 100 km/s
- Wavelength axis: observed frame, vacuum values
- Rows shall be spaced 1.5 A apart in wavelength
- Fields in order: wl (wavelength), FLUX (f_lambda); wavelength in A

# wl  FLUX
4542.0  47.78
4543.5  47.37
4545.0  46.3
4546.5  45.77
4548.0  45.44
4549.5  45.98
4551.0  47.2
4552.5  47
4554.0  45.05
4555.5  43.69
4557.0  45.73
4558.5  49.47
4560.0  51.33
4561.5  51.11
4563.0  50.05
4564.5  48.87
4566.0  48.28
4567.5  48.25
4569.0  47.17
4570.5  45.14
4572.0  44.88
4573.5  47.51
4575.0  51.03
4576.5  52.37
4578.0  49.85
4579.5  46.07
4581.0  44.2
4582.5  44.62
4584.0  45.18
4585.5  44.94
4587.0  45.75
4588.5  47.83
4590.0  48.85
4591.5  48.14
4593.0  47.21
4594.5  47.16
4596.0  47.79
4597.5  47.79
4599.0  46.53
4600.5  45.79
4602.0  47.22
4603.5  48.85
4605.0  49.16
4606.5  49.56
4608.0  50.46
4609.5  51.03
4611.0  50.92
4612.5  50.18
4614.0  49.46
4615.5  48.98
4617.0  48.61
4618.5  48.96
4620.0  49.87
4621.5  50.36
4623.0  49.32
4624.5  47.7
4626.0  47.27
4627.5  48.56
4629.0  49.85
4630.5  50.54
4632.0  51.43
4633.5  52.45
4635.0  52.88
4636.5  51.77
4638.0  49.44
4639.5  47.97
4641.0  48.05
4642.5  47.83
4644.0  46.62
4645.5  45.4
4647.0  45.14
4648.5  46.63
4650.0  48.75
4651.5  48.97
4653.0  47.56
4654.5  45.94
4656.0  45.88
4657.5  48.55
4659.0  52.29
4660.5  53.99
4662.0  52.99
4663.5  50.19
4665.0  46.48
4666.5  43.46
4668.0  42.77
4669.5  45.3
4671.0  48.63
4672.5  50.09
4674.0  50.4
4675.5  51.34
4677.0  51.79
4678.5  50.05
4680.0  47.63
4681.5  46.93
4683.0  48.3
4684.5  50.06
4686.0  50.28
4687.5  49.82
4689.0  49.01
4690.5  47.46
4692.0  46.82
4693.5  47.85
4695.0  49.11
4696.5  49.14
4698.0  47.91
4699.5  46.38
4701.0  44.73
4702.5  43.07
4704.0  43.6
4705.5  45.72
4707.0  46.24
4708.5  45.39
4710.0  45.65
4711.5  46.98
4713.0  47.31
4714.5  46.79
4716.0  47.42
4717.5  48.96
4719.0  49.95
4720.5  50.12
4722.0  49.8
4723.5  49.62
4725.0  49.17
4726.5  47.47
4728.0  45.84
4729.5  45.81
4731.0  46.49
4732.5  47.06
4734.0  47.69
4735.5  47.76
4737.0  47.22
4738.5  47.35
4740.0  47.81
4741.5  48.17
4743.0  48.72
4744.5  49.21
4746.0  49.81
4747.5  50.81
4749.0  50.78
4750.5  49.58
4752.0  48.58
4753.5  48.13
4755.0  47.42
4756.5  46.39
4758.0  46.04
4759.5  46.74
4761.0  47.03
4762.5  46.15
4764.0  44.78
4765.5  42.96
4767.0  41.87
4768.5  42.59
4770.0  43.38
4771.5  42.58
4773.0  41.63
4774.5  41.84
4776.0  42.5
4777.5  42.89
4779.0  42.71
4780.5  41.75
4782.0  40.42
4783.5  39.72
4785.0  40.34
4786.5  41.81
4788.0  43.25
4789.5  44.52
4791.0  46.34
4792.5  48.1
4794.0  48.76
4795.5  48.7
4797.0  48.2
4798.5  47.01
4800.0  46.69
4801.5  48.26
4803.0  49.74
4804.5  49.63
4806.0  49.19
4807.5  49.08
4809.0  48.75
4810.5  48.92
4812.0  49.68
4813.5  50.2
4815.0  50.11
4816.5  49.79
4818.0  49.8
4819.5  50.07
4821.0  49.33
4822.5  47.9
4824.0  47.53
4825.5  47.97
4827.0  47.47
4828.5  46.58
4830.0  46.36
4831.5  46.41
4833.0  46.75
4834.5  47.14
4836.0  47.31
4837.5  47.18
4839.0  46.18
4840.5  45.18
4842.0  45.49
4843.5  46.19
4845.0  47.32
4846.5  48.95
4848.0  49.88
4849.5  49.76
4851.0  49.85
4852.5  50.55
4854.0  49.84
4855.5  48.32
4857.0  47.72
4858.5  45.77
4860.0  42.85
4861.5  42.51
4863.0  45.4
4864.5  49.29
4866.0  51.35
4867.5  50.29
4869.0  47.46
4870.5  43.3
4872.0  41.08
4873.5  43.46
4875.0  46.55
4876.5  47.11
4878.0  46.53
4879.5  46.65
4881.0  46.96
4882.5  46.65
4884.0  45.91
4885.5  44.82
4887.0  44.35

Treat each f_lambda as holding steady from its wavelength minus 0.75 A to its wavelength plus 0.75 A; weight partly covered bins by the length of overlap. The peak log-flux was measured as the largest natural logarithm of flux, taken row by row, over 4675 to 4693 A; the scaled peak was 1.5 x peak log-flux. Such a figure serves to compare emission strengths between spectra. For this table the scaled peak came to 5.92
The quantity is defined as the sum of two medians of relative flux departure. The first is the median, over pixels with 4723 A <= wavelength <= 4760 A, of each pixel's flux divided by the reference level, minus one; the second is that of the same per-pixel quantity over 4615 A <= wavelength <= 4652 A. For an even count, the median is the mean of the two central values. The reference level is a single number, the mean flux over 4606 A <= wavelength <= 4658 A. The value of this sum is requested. -0.024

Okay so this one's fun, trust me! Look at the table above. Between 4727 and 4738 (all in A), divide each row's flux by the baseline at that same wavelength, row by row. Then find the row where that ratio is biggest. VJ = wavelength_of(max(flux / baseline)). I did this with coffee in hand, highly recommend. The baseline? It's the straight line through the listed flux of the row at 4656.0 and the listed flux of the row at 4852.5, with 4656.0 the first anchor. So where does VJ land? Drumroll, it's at 4735.5 A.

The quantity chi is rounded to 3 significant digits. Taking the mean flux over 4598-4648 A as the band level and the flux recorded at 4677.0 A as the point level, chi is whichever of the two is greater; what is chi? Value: 51.8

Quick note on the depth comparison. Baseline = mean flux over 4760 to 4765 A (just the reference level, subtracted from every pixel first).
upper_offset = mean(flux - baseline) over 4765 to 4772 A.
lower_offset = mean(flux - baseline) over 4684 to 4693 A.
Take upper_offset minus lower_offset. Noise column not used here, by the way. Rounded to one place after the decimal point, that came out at -6.2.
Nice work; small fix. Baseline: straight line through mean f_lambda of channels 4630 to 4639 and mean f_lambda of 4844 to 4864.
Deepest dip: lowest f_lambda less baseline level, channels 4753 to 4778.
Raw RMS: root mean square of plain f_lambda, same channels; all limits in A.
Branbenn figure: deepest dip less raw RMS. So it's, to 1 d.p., -51.8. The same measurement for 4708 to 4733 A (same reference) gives -52.4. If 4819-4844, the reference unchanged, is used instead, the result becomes -49.8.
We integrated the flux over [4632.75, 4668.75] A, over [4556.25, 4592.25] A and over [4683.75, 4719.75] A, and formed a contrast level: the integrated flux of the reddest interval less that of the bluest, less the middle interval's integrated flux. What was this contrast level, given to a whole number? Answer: -1759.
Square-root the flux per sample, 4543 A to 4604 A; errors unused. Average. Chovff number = 6.87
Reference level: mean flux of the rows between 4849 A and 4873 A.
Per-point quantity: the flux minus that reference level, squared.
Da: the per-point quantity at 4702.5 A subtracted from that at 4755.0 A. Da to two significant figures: -17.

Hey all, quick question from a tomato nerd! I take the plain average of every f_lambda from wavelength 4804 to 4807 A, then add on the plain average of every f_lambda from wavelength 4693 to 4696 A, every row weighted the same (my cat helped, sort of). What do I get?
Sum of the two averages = 98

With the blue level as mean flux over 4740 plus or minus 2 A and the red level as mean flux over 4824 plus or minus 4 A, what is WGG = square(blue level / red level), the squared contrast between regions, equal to 0.99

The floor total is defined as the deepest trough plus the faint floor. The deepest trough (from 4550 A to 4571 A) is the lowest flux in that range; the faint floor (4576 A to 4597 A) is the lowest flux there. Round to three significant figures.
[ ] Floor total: 87.9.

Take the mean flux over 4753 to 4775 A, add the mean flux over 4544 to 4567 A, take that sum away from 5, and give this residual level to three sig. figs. -87.1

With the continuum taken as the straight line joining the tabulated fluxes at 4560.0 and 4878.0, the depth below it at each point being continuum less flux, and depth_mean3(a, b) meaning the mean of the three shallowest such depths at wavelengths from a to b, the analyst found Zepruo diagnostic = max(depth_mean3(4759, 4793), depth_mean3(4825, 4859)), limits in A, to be 1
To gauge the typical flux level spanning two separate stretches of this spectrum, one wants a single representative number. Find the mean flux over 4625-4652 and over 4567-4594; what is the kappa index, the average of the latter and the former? 48.0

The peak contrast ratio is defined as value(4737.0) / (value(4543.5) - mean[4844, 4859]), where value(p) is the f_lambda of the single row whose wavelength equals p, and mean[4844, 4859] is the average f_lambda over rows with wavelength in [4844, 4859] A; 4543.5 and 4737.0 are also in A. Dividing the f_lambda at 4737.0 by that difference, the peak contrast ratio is -33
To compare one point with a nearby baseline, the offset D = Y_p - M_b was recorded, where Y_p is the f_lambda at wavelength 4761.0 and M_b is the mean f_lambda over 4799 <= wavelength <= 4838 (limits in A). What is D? -1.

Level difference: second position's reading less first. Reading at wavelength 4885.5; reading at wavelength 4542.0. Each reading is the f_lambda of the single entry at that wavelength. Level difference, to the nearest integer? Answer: 3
